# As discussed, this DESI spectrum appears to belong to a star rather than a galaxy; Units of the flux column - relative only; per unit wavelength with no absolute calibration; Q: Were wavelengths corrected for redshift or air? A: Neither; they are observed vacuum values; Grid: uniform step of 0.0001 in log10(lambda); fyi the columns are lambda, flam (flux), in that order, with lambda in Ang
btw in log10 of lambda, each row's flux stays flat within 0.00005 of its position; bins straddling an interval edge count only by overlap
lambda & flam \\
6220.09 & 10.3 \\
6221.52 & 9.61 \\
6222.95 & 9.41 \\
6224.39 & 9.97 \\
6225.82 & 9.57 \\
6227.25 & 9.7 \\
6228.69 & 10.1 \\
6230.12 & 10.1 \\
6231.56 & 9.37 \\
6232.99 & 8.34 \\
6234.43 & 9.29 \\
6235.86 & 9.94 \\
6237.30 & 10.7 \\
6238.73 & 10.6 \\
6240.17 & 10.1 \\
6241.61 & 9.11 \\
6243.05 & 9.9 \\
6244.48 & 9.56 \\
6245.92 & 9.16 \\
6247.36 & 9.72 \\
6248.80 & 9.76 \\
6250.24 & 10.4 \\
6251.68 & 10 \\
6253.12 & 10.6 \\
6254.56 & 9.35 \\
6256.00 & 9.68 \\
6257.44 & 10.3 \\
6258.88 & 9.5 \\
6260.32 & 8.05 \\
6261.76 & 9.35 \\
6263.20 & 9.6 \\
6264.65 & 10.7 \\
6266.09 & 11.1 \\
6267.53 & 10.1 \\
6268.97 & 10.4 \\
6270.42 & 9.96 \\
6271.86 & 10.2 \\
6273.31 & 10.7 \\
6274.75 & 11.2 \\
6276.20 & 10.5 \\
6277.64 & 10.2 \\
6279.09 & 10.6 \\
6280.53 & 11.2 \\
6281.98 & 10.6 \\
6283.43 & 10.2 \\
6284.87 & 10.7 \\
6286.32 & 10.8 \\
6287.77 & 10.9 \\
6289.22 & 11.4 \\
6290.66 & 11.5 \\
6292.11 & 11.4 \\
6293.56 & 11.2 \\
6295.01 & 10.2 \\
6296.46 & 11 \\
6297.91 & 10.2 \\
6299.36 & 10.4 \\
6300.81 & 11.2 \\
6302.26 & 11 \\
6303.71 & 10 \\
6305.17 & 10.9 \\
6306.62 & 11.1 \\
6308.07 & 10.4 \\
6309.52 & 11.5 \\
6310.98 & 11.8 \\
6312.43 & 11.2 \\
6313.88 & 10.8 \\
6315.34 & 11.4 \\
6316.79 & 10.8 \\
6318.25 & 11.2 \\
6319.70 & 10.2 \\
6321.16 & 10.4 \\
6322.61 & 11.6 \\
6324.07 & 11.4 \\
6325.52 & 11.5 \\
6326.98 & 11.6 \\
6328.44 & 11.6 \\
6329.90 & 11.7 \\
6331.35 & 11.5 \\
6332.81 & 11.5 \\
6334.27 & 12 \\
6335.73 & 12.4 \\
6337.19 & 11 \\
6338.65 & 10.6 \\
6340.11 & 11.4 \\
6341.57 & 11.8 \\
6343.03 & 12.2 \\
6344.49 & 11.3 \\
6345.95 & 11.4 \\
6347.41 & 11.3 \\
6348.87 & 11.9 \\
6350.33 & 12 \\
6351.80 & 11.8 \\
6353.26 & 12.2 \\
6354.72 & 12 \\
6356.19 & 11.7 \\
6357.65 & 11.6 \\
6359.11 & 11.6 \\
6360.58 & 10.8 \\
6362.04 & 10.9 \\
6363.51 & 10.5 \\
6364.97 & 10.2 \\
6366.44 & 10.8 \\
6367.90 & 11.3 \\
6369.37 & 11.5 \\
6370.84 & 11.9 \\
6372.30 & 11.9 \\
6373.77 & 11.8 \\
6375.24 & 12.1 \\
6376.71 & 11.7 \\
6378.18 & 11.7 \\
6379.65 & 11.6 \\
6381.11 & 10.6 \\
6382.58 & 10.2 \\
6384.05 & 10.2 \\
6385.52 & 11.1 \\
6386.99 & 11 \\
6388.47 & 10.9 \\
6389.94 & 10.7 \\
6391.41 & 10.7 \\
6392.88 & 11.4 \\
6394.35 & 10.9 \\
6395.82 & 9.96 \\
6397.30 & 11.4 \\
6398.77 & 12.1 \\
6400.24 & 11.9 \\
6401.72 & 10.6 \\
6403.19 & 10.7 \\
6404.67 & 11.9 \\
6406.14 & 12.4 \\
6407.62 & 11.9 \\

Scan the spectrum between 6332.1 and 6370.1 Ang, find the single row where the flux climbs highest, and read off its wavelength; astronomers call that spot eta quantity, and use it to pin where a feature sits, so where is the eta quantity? 6335.73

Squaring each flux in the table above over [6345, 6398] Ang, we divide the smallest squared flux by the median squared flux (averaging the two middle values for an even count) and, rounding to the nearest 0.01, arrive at 0.76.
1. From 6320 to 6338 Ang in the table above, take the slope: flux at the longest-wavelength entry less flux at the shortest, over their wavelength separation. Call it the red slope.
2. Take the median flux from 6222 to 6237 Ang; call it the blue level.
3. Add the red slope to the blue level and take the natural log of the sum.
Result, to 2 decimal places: 2.27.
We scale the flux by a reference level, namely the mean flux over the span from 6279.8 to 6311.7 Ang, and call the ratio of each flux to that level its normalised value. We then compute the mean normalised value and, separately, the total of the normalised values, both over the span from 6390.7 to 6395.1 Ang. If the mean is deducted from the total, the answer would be 2.02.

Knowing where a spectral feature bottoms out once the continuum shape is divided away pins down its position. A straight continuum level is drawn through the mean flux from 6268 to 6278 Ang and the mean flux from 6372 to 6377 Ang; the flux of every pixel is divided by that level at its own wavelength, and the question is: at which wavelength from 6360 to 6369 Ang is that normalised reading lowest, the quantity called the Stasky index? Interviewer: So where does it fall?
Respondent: 6364.97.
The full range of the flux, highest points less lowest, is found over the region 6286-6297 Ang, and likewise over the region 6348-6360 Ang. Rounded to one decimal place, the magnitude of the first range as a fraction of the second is 2.2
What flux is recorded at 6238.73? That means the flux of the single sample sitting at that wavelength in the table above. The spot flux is 10.6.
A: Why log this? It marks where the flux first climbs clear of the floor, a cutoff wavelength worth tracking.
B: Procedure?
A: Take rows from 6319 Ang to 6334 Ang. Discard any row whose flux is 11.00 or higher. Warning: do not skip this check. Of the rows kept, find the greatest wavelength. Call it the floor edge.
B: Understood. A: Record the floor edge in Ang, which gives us 6321.16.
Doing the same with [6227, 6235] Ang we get 6234.43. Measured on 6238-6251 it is 6250.24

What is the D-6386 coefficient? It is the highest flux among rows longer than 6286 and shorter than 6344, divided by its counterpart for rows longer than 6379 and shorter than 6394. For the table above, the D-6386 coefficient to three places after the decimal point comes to 1.069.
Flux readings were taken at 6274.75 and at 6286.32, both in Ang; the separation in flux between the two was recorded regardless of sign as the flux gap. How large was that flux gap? 0.40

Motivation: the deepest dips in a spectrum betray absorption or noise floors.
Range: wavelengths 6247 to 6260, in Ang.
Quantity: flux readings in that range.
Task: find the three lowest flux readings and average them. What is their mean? 9.5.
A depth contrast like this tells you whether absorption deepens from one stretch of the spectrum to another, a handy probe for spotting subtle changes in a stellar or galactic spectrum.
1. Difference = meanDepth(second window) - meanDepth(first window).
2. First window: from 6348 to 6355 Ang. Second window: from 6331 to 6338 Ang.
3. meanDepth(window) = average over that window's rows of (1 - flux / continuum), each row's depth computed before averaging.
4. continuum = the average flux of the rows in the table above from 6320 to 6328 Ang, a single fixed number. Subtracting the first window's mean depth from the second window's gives 0.03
